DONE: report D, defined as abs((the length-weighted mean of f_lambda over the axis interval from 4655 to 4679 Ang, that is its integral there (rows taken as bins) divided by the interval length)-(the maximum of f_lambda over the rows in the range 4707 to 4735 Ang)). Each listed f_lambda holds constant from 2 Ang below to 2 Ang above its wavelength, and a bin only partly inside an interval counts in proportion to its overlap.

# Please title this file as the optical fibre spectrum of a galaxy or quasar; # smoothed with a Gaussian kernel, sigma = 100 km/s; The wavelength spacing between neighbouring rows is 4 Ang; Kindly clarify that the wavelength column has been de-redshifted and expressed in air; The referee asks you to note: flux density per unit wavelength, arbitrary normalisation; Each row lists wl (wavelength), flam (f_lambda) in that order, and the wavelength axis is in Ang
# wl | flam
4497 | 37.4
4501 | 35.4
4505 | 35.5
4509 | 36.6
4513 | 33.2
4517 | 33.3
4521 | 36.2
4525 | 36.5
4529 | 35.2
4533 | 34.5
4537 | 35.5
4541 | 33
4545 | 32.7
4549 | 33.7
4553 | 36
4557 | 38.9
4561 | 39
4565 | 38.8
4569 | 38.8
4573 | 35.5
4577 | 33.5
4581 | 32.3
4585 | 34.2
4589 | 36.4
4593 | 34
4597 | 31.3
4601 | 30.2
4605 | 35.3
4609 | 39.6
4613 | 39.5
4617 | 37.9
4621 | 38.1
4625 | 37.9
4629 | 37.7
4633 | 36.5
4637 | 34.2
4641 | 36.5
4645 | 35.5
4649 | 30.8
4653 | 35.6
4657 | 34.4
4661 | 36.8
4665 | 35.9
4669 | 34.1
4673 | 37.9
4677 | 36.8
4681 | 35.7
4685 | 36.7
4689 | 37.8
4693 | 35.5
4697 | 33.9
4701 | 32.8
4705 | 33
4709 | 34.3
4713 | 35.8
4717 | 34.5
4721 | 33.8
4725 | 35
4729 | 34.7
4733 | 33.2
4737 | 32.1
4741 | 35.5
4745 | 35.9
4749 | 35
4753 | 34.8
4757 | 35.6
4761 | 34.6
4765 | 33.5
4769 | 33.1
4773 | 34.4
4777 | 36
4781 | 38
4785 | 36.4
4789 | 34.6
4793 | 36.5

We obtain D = 0.2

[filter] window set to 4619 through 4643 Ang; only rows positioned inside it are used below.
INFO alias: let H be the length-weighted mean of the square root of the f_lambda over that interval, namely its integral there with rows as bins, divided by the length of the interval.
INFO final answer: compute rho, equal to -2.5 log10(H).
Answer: -1.96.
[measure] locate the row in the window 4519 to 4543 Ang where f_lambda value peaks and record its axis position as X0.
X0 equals 4525 Ang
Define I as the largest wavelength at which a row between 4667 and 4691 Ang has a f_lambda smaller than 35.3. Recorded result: 4669 Ang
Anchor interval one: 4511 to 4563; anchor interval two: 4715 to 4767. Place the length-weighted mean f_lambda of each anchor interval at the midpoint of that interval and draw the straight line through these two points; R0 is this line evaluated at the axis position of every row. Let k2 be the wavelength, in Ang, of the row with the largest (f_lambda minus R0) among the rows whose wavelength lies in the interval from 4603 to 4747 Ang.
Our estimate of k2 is 4609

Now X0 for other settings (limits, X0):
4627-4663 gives 4629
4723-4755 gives 4745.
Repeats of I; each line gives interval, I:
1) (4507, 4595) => 4593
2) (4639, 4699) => 4697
